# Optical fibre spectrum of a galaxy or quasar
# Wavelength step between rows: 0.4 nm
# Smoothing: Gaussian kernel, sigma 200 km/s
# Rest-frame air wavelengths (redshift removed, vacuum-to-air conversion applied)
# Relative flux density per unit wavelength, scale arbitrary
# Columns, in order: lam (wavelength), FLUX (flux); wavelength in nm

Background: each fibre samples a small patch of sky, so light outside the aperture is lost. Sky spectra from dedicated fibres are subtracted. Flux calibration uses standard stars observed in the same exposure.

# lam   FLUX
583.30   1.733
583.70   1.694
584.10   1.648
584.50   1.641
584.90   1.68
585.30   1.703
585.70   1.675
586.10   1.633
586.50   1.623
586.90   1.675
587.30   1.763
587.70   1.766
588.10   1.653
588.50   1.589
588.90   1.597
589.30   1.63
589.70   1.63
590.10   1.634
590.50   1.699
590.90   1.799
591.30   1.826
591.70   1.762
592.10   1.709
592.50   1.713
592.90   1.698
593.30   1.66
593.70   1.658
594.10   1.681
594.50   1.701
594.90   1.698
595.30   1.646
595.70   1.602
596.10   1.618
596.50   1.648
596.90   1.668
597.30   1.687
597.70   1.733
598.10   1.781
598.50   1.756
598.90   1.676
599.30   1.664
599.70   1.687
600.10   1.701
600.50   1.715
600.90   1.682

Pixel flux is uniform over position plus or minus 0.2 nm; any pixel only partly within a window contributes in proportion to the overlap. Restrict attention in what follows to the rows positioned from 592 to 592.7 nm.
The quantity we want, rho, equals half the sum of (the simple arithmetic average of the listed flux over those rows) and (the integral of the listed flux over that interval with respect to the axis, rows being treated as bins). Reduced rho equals 1.5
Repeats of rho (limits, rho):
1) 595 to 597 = 2.5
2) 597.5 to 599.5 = 2.6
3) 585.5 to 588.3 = 3.2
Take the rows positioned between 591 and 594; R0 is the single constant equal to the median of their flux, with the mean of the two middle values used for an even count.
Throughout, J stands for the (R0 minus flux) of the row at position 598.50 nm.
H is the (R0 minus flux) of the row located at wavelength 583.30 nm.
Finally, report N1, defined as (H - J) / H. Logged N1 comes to -0.96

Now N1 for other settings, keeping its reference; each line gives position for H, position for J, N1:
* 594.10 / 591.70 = 2.89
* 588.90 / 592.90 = 0.90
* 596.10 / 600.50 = 1.07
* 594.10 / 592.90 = 0.61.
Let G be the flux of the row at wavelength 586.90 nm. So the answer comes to 1.675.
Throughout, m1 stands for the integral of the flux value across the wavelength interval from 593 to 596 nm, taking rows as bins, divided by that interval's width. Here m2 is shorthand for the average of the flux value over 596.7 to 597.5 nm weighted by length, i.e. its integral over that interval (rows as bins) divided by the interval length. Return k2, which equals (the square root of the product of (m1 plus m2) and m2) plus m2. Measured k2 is 4.04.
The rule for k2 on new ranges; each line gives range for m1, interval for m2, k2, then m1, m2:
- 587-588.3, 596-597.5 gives 4.03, 1.72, 1.66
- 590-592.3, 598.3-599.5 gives 4.12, 1.74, 1.70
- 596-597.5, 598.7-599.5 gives 4.03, 1.66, 1.67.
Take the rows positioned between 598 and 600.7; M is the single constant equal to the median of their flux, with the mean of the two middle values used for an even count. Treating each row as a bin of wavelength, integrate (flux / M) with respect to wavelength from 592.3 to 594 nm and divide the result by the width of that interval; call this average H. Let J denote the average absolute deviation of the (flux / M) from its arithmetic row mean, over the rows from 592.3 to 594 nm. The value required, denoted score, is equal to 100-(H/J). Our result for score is 28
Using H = 0.99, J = 0.014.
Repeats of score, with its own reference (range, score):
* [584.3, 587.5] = 47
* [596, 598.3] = 63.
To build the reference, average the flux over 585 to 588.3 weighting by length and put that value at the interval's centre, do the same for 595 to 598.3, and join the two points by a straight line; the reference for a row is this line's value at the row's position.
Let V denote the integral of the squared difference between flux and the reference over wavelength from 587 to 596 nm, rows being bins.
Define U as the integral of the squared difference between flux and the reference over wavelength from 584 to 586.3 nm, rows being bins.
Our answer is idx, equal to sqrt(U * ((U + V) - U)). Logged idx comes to 0.0101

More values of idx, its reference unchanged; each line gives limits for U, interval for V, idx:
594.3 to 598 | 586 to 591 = 0.0126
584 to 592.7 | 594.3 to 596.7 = 0.0129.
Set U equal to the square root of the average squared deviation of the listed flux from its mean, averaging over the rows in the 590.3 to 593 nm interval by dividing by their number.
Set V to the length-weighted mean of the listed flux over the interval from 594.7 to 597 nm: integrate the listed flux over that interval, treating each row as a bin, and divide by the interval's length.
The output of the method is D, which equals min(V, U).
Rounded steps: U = 0.048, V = 1.65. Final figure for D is 0.048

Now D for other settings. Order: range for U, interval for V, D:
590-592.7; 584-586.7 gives 0.061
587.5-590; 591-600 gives 0.059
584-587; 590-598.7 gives 0.026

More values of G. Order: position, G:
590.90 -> 1.799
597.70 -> 1.733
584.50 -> 1.641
